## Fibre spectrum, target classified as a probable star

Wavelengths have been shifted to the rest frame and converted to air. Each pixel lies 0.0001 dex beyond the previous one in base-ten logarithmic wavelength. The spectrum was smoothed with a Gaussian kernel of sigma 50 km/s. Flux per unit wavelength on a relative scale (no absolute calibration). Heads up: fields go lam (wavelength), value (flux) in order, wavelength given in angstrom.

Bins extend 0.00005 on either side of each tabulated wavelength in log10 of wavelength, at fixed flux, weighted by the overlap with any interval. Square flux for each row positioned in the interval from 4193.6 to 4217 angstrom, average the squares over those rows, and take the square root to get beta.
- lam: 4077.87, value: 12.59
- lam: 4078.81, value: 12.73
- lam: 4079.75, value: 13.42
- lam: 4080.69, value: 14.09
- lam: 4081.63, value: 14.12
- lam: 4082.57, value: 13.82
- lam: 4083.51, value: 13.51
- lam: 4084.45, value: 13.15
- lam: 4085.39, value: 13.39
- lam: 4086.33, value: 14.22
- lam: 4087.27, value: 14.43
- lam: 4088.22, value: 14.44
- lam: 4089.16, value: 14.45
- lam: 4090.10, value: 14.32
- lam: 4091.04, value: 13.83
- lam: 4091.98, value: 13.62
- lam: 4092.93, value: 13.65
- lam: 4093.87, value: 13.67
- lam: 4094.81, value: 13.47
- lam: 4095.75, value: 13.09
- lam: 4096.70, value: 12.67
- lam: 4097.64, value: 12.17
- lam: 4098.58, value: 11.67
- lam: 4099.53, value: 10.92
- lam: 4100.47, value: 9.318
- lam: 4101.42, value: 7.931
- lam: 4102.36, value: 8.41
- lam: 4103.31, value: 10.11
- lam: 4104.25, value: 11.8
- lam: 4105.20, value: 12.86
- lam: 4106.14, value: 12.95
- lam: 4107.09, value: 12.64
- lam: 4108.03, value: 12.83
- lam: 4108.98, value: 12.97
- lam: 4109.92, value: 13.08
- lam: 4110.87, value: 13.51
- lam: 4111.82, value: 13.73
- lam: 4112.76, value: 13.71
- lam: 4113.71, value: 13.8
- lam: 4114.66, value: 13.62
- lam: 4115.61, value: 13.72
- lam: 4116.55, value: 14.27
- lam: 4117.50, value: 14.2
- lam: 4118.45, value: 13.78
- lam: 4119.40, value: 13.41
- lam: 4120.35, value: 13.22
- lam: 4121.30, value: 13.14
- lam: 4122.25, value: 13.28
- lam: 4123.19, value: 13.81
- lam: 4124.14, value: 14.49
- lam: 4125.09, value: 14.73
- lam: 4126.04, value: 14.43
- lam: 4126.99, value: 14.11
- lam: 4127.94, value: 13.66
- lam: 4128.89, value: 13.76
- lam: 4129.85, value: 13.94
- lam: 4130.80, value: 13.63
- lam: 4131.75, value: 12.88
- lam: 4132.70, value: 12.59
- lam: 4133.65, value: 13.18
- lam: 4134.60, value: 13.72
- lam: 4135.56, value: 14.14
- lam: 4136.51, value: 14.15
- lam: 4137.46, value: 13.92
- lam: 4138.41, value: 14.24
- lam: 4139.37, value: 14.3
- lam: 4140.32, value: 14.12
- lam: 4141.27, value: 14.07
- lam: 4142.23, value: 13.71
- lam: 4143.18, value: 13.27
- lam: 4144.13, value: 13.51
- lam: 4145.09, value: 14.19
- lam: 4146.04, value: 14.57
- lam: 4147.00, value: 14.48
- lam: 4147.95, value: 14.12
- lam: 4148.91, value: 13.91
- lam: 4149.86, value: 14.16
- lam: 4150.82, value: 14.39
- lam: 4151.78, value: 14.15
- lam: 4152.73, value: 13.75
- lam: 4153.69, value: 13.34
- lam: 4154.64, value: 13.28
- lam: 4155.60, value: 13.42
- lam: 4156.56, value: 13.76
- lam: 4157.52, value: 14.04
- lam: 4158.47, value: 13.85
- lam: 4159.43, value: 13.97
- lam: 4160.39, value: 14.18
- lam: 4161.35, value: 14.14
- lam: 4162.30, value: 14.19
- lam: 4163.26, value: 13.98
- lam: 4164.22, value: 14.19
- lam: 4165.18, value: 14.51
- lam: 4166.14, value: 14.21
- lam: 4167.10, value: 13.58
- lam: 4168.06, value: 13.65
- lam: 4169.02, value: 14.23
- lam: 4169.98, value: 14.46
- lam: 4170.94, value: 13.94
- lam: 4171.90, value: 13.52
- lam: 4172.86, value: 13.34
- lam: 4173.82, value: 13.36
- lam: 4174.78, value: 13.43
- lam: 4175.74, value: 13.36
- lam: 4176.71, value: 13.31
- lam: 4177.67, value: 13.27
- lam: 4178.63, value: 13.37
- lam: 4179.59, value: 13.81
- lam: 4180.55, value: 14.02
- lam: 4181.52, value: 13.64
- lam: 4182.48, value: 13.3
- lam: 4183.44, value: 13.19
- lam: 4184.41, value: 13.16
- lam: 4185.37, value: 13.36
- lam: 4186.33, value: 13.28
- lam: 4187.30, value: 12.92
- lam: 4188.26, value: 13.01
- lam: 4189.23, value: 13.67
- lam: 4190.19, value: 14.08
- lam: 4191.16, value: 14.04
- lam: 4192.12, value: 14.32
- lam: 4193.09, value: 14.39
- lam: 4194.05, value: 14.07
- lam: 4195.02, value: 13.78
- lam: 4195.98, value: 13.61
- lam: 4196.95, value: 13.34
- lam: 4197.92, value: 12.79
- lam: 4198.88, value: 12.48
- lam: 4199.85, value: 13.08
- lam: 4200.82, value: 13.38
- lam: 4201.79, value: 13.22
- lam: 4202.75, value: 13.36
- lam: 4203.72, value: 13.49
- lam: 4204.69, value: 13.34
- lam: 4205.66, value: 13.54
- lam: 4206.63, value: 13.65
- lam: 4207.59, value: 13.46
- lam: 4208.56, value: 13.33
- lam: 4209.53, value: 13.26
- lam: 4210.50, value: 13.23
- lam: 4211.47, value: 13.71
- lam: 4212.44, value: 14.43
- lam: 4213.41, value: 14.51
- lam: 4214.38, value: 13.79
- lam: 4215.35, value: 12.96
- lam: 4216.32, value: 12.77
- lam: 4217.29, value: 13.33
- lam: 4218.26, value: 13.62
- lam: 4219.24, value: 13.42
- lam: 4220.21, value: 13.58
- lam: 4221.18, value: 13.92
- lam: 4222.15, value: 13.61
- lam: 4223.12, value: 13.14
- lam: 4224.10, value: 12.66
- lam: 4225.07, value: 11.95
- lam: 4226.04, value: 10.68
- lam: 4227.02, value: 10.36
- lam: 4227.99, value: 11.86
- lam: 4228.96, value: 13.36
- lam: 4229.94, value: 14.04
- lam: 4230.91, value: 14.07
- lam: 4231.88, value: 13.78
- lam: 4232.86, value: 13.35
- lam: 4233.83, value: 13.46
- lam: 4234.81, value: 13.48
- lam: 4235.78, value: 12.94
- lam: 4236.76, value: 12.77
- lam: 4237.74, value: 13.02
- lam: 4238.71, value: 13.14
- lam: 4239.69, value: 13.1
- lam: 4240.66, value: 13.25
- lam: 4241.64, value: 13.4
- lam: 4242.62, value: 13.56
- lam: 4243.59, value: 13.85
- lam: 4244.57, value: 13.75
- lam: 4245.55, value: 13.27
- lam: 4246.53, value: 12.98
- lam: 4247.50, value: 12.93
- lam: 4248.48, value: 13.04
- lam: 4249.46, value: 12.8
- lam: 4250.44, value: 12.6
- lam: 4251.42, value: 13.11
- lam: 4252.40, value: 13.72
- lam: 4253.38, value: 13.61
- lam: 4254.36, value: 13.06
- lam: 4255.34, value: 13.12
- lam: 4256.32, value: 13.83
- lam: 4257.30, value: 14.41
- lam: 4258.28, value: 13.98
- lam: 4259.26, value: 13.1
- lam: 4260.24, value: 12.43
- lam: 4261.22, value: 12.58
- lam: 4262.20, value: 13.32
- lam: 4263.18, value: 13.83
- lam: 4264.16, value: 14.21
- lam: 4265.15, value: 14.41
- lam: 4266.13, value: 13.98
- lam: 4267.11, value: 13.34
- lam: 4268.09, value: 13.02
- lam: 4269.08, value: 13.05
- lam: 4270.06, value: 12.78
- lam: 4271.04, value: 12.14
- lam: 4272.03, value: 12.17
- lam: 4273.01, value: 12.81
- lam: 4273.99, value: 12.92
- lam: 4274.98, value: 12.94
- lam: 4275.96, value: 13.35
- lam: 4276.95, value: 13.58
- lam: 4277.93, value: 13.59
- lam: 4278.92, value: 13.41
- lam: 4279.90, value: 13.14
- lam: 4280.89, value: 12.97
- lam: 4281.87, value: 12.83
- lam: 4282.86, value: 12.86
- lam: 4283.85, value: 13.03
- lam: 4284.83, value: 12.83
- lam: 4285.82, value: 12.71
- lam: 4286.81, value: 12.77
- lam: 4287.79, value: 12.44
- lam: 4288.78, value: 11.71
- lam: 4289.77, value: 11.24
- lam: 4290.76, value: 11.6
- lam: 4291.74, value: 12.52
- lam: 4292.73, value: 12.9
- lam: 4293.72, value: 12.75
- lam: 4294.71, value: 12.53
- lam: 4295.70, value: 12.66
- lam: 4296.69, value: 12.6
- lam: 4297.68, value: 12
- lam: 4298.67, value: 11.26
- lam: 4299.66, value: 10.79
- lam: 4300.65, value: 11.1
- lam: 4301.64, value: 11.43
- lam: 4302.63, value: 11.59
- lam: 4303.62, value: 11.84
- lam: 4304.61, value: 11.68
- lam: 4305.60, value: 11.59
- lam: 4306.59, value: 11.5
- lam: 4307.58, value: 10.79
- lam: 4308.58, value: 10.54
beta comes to 13.4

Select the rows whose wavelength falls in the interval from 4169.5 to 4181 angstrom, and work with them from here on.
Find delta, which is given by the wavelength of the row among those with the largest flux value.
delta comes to 4169.98 angstrom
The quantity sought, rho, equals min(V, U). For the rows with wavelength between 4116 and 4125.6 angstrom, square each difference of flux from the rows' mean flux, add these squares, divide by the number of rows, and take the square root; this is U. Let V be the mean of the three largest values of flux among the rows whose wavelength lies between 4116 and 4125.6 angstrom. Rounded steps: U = 0.54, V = 14.5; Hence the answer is 0.54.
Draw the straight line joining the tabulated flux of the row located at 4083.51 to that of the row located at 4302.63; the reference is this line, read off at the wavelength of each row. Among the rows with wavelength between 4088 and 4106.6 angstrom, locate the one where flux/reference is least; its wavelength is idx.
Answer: 4101.42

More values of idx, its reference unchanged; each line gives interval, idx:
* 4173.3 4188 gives 4187.30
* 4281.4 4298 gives 4289.77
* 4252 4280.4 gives 4271.04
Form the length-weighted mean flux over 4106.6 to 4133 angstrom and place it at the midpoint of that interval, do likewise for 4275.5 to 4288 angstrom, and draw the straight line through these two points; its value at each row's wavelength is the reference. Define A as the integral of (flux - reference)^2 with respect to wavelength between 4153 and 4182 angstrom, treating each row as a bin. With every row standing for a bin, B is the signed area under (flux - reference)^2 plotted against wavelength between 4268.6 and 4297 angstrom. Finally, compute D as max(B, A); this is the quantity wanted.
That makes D 11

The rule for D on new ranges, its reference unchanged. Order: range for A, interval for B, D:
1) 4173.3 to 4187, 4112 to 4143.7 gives 8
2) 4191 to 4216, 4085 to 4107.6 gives 109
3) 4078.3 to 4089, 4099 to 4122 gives 103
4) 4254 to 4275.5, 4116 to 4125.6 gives 10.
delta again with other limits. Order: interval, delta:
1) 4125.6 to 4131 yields 4126.04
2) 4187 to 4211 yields 4193.09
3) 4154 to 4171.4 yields 4165.18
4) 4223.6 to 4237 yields 4230.91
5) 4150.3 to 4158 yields 4150.82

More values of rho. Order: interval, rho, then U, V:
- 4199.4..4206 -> 0.14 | 0.14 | 13.5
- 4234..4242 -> 0.22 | 0.22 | 13.4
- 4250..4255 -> 0.41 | 0.41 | 13.5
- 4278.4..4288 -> 0.25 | 0.25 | 13.2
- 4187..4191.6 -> 0.49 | 0.49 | 13.9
